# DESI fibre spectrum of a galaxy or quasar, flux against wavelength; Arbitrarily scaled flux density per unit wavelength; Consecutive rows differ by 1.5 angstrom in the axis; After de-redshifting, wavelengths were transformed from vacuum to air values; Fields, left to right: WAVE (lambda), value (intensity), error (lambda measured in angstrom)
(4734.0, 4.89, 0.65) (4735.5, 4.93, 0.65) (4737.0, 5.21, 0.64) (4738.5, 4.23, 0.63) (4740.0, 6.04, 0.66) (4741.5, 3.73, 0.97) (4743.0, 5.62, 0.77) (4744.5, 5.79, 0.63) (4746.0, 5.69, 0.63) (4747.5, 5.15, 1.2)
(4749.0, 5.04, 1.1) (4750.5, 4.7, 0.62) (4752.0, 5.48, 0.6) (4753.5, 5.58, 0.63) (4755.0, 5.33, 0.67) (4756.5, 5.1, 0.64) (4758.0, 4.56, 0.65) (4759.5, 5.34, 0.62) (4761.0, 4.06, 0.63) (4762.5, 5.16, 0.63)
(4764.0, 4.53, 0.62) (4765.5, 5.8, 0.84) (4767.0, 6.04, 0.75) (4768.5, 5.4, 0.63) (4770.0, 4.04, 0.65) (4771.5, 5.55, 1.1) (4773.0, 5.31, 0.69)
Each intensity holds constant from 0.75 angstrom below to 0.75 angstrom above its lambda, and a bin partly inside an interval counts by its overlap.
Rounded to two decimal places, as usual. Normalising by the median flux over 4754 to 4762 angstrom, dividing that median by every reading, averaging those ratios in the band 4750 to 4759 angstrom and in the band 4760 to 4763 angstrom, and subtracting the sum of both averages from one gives -1.12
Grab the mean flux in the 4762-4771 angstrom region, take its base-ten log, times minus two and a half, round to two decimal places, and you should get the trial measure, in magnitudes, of -1.78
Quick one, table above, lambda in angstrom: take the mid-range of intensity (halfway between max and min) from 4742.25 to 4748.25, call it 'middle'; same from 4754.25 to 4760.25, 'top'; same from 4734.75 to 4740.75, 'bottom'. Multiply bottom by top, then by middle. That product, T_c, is 139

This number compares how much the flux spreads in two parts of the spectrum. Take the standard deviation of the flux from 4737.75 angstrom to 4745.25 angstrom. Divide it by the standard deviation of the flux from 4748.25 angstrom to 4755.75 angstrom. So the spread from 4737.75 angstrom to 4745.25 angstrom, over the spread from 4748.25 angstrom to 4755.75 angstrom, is 2.89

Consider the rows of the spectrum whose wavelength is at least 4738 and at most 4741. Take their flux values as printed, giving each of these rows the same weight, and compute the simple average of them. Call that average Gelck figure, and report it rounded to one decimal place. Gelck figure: 5.1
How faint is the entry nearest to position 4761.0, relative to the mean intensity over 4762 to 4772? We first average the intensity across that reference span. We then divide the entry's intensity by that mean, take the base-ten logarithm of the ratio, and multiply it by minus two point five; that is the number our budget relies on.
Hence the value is 0.27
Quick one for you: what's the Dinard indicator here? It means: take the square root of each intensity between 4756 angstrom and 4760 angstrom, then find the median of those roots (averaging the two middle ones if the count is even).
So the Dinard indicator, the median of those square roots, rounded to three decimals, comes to 2.258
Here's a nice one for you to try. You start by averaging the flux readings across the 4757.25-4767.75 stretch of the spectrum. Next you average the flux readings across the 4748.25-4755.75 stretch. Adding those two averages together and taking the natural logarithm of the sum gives 2.332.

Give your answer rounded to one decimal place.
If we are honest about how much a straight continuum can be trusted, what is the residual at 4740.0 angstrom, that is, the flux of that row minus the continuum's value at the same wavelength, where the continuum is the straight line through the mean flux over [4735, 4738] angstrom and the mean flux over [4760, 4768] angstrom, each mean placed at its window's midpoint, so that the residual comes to 1.0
